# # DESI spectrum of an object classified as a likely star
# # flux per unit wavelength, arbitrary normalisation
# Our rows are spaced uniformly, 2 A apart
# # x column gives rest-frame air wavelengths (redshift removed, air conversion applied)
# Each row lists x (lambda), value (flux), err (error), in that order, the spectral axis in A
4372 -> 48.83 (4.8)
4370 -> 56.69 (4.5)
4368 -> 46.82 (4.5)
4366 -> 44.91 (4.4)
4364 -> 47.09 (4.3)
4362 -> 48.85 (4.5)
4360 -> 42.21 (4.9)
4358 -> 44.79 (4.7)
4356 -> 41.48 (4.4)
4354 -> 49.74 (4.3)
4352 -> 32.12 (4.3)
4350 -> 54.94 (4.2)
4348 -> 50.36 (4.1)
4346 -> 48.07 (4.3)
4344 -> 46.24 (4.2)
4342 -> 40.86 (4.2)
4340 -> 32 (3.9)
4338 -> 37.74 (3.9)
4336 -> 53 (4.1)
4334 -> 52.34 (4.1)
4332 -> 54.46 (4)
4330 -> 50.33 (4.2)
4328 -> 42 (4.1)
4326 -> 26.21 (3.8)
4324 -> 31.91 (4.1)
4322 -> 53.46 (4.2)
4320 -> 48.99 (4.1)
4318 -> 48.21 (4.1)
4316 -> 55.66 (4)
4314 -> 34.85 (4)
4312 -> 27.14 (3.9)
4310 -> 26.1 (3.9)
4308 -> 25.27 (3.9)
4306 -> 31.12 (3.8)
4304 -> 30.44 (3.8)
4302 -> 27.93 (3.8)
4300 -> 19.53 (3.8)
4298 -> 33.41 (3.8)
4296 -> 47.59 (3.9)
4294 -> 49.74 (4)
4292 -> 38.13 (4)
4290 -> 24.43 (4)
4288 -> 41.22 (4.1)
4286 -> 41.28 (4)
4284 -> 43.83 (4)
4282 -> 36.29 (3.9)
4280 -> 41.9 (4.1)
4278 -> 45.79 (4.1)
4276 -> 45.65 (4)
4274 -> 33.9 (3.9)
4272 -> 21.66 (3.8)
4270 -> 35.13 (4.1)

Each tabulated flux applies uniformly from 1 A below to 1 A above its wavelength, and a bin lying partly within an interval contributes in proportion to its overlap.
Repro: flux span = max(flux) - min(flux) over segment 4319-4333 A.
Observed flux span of 28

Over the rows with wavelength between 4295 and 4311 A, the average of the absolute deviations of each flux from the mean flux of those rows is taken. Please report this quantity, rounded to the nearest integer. 5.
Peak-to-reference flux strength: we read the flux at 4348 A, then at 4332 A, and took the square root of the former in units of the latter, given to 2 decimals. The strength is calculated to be 0.96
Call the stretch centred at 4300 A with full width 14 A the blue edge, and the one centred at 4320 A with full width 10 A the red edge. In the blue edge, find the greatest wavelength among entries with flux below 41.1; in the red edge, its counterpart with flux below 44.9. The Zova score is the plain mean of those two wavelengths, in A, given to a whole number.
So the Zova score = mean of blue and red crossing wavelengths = 4315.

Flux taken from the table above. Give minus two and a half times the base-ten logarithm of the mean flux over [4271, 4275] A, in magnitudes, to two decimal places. -3.61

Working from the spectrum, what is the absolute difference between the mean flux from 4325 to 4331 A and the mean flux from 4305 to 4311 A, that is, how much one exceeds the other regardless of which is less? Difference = 12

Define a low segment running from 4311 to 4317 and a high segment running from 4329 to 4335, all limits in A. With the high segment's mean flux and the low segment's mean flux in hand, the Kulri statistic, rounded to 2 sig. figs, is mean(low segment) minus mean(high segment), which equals -13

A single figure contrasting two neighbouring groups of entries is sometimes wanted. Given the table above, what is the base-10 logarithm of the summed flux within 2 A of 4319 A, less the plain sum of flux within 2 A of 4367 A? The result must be -90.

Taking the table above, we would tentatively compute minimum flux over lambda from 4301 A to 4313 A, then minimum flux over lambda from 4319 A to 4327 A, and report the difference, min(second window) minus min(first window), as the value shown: 1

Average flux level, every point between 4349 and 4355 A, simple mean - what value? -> 46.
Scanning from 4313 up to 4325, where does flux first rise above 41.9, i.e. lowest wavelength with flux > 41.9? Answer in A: 4316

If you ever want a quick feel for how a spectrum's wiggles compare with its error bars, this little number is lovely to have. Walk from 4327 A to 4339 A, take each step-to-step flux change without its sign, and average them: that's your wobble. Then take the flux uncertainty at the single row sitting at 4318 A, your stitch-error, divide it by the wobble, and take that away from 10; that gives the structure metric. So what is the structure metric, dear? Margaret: 9.3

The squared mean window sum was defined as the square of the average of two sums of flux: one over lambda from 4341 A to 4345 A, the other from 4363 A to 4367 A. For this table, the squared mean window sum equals 8019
